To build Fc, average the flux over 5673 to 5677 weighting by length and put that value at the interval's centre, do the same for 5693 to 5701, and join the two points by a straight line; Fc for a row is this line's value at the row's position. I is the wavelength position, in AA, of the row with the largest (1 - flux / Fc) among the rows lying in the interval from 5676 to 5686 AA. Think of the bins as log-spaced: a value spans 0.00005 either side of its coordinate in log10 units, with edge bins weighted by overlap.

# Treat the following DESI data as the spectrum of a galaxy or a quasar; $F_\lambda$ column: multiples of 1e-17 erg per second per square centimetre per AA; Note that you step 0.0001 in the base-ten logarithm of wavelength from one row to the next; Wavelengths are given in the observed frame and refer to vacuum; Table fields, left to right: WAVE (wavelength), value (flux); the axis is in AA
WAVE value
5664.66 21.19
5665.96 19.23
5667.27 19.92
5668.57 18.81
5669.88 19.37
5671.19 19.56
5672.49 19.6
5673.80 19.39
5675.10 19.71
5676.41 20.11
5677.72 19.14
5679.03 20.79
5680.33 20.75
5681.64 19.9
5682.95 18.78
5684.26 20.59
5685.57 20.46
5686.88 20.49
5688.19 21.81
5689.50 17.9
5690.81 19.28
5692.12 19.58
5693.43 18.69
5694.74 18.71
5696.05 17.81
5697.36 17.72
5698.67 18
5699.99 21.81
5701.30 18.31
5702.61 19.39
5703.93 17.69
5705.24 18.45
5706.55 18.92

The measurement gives 5682.95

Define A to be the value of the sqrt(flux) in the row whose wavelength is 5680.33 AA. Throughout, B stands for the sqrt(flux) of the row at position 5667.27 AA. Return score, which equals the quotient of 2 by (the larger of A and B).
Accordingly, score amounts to 0.439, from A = 4.56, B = 4.46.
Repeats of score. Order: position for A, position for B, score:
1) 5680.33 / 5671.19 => 0.439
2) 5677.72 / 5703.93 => 0.457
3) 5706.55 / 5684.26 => 0.441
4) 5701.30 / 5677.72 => 0.457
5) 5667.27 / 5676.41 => 0.446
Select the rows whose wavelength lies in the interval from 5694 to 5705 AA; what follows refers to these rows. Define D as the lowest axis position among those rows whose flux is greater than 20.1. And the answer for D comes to 5699.99 AA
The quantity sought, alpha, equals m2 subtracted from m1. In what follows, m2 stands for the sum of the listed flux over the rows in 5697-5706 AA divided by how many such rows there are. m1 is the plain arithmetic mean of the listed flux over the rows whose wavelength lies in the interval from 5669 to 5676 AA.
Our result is 0.76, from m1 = 19.5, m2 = 18.8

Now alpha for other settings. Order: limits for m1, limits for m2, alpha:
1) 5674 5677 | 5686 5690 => -0.16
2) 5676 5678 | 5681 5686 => -0.31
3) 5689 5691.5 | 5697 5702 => -0.37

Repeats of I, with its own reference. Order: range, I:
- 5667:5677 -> 5668.57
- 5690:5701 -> 5697.36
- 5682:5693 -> 5689.50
